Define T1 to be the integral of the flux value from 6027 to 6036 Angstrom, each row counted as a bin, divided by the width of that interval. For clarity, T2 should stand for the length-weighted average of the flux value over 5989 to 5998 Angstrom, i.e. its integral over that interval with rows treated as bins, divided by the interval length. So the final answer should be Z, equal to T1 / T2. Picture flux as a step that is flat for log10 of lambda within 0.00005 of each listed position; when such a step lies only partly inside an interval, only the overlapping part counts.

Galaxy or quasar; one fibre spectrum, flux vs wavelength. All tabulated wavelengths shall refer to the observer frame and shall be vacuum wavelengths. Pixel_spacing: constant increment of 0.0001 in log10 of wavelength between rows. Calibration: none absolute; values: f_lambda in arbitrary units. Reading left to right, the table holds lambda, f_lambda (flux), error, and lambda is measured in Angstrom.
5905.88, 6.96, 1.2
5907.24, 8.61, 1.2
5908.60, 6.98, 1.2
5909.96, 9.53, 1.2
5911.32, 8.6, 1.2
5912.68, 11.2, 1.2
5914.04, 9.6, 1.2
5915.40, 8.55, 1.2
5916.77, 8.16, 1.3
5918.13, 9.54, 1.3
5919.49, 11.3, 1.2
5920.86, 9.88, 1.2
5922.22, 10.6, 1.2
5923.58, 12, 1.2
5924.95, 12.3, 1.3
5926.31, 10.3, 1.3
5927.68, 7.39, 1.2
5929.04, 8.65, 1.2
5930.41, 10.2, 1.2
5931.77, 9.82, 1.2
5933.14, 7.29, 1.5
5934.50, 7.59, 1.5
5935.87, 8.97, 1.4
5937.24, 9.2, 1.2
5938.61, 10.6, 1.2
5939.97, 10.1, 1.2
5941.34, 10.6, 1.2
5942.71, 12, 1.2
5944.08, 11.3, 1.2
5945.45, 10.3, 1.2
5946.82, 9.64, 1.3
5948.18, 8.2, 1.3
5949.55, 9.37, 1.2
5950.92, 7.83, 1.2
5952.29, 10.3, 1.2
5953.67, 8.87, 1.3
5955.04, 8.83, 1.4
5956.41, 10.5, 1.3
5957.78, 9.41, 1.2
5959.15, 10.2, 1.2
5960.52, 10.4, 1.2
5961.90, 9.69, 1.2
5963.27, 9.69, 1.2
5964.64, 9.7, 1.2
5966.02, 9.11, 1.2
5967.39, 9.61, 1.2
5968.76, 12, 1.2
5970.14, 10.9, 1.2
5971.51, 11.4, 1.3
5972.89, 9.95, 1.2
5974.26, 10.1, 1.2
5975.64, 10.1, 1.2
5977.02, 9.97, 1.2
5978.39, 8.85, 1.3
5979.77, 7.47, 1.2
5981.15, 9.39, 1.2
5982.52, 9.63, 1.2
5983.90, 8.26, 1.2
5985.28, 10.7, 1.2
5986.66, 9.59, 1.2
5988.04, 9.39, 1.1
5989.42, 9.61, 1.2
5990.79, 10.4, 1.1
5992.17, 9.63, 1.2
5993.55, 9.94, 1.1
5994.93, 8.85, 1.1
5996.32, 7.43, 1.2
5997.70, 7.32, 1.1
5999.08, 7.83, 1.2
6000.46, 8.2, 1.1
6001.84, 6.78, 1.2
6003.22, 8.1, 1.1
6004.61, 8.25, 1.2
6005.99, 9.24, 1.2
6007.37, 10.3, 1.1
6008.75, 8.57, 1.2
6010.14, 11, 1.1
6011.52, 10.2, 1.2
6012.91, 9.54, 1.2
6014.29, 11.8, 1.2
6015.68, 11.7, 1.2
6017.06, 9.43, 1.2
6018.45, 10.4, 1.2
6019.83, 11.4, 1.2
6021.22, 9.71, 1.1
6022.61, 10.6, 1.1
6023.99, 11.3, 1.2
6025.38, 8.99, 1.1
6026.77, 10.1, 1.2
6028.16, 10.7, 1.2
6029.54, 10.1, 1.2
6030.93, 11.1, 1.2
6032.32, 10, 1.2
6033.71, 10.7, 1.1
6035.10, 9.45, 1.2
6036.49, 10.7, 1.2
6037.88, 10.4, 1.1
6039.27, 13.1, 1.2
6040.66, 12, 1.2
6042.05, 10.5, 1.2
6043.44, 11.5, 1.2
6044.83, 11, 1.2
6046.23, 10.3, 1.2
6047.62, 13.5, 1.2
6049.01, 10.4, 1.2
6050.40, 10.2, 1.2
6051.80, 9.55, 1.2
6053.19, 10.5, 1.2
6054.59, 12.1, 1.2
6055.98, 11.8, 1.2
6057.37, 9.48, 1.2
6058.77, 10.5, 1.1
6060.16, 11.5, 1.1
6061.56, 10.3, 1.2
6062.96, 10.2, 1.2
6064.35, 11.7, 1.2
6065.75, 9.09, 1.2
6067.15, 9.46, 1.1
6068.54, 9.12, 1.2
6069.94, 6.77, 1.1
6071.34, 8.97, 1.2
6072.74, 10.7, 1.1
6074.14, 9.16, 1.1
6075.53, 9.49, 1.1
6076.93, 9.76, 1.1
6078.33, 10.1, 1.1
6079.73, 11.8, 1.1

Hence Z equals 1.14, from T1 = 10.3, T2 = 9.08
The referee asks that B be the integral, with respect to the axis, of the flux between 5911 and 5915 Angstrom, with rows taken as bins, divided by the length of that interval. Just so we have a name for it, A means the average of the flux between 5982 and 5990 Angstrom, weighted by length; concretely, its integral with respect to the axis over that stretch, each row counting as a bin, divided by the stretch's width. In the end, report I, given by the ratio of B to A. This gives 1.03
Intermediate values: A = 9.5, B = 9.8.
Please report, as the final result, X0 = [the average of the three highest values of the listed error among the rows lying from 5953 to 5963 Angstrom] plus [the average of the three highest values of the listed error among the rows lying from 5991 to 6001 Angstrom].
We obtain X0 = 2.53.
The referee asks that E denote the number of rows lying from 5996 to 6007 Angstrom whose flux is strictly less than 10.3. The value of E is 8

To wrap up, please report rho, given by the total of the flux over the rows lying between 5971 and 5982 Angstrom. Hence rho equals 77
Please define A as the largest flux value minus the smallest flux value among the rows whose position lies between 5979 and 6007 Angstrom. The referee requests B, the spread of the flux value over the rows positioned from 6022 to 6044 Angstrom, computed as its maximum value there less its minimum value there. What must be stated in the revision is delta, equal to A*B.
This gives 16.1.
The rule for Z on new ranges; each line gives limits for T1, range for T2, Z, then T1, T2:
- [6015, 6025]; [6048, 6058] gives 0.99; 10.6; 10.68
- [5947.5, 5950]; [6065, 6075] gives 0.97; 8.7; 9.06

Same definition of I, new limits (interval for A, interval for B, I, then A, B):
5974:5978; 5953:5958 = 0.95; 10.0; 9.4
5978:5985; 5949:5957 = 1.05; 8.8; 9.3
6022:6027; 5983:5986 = 0.92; 10.3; 9.5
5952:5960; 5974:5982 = 0.96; 9.7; 9.3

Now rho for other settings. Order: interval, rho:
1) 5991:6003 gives 66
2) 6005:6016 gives 82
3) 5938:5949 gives 83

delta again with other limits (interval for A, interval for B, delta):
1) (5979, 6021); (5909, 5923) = 15.8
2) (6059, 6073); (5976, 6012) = 20.8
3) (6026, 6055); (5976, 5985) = 10.1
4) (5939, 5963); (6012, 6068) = 18.8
